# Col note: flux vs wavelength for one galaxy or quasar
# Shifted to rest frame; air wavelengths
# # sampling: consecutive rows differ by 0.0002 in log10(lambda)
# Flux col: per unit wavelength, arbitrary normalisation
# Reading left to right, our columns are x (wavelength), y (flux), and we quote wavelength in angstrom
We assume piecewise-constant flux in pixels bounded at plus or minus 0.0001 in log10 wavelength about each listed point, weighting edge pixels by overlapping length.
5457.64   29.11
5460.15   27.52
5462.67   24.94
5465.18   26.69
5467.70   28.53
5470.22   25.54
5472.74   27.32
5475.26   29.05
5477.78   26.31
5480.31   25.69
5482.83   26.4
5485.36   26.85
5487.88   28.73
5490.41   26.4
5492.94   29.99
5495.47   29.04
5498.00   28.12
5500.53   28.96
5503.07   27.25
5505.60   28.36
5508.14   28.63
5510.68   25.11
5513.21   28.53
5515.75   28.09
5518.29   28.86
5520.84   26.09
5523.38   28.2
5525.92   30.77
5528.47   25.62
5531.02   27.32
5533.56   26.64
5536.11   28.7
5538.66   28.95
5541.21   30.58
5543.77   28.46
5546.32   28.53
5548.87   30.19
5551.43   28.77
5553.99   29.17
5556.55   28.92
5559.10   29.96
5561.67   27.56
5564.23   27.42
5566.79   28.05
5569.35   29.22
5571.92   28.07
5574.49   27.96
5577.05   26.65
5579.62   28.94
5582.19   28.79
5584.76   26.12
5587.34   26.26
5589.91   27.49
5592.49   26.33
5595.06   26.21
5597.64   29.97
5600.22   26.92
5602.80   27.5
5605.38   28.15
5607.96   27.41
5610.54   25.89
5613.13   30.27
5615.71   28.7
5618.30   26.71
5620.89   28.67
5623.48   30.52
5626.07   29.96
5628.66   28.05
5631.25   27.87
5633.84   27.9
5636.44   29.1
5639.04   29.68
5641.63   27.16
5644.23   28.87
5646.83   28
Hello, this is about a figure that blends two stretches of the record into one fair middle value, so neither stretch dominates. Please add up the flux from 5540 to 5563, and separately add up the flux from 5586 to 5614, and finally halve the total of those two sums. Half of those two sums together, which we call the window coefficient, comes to 282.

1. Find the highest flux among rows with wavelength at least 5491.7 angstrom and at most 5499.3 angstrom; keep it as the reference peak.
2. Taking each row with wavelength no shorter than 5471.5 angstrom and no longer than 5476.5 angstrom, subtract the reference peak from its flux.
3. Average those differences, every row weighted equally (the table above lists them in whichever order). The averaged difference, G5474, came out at -1.8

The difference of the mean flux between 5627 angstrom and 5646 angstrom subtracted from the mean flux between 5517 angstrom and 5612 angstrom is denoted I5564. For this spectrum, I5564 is -0.4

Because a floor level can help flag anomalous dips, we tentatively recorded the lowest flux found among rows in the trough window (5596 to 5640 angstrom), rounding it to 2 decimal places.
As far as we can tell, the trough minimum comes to 25.89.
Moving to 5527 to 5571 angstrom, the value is 25.62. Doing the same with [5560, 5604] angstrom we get 26.12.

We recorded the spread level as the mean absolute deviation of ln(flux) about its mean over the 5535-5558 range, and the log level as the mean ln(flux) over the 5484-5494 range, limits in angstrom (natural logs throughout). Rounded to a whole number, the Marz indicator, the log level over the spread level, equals 175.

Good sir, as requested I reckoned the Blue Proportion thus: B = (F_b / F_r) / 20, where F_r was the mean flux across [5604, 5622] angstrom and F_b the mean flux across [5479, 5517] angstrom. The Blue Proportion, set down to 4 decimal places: 0.0496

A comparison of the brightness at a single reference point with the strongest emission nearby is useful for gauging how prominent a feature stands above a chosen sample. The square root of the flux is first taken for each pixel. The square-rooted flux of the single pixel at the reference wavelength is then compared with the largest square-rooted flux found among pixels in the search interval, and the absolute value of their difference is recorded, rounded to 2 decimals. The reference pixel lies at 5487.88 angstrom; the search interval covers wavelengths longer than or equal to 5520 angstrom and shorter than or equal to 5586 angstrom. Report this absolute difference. 0.19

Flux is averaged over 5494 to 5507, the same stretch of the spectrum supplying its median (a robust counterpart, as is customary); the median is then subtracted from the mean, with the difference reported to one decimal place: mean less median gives 0.0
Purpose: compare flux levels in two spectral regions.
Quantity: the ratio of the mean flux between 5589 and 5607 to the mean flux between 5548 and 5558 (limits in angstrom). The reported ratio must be 0.94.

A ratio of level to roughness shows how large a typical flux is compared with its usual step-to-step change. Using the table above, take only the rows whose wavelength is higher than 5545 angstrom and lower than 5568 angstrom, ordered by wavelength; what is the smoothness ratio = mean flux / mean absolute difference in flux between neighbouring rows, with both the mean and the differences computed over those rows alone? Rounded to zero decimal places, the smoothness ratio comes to 29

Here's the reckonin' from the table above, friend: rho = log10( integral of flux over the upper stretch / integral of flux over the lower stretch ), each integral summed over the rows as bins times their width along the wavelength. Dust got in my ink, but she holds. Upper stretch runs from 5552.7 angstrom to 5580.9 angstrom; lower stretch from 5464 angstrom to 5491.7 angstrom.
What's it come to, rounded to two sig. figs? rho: 0.028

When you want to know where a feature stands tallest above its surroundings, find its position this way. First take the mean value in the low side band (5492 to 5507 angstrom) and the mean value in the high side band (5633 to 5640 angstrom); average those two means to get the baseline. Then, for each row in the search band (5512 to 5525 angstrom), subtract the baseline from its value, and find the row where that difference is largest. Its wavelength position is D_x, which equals 5518.29 angstrom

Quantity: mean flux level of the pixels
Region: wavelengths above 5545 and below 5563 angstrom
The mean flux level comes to 29.01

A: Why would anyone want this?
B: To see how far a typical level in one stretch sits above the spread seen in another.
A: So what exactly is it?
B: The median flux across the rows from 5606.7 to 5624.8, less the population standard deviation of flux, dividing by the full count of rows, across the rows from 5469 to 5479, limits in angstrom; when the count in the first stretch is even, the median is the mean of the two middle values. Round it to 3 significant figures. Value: 27.4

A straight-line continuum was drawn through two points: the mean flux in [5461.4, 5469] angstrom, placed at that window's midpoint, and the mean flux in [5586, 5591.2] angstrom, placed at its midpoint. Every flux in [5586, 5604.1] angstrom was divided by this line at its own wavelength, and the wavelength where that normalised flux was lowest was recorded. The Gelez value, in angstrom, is 5595.06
